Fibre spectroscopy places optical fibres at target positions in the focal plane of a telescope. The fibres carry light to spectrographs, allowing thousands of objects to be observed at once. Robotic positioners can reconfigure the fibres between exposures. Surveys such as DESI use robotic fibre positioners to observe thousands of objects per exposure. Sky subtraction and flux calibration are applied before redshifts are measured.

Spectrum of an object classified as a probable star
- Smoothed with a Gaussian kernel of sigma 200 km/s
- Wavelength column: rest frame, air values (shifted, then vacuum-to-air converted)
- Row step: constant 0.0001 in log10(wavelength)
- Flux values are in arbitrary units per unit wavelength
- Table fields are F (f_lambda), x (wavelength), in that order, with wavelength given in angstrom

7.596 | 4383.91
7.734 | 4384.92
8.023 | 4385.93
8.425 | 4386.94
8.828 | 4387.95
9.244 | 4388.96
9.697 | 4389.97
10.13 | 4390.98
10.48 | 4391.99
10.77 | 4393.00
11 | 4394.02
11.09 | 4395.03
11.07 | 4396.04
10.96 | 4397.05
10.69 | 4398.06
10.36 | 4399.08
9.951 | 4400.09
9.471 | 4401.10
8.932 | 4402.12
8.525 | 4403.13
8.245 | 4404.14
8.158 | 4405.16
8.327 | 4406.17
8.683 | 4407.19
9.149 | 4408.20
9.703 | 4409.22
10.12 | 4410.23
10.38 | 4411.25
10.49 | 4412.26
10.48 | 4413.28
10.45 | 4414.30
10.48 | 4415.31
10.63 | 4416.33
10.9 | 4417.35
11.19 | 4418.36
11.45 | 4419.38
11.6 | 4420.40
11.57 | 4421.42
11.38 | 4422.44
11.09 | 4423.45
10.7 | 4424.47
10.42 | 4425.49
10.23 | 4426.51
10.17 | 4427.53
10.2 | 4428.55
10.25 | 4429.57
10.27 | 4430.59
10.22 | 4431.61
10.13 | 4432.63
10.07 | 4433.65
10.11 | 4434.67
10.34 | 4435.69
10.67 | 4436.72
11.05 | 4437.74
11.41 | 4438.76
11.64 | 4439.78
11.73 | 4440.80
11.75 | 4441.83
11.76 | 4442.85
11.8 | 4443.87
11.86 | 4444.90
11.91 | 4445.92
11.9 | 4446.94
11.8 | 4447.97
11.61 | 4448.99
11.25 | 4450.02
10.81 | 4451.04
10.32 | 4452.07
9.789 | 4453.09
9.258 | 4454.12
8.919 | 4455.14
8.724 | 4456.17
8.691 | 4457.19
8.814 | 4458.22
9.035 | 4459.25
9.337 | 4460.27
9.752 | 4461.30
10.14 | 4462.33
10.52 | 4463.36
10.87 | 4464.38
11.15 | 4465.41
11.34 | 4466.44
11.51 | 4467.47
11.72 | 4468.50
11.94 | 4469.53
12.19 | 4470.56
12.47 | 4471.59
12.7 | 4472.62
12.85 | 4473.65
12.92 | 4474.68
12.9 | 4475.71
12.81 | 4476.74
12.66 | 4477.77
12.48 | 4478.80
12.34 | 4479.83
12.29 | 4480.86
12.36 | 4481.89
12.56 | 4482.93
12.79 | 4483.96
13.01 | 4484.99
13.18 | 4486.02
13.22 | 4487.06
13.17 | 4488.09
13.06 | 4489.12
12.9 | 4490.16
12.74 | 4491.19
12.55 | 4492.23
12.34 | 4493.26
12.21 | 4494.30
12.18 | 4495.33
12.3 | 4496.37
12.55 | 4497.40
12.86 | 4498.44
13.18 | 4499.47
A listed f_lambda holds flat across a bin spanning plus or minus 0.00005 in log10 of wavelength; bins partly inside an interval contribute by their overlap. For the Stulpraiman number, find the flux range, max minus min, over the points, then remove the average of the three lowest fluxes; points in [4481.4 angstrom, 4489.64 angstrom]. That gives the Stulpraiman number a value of -12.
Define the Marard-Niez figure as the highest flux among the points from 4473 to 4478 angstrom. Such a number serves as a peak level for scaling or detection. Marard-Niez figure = 12.92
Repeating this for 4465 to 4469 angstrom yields 11.72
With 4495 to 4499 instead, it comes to 12.86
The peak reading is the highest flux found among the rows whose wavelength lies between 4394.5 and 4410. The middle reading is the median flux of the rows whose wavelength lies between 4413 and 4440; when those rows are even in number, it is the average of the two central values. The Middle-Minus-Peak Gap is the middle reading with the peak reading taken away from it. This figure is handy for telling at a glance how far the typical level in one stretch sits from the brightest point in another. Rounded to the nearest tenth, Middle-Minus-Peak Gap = -0.6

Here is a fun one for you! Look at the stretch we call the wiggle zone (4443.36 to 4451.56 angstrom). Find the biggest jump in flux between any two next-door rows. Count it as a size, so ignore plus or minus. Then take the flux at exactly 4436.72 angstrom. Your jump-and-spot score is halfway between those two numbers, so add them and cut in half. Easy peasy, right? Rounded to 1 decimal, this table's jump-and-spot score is 5.6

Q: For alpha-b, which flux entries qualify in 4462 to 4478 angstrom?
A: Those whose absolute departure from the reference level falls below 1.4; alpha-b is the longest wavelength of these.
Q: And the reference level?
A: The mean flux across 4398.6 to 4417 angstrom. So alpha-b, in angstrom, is 4464.38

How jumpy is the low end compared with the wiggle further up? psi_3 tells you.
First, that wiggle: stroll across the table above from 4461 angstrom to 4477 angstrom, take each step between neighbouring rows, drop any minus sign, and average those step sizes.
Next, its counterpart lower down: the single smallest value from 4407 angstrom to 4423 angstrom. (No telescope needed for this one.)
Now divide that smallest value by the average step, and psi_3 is 40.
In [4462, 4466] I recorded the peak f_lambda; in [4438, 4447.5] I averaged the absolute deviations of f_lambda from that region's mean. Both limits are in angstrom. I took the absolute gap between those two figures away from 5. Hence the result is -6.0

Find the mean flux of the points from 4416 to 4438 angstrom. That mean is 10.7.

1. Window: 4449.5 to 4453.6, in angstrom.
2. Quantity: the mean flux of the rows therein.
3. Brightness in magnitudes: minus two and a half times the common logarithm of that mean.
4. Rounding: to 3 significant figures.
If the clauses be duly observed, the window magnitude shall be -2.56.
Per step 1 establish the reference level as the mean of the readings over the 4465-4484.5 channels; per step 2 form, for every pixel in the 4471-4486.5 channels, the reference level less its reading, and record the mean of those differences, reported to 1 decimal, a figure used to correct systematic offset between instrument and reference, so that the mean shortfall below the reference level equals -0.4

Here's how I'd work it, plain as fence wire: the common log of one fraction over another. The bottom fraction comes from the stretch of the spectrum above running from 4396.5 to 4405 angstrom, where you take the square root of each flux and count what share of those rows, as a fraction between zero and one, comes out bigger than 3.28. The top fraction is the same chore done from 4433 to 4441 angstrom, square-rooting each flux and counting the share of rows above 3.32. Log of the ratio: 0.60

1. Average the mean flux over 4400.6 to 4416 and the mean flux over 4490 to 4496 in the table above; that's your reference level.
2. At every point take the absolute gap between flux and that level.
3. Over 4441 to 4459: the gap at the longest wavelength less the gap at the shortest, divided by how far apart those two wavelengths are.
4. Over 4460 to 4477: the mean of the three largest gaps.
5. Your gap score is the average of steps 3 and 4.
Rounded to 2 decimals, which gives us 1.01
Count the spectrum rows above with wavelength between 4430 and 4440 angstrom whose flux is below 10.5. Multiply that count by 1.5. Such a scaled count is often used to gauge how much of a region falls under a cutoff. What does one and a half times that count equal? 9.0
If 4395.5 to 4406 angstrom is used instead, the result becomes 10.5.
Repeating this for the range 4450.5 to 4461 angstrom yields 13.5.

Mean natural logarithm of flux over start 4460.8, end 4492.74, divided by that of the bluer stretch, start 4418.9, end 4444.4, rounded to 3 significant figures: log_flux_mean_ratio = 1.05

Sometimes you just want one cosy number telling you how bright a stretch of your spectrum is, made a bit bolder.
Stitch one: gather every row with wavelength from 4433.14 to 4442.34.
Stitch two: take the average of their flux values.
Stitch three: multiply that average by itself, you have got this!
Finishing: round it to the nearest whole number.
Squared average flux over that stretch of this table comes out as 120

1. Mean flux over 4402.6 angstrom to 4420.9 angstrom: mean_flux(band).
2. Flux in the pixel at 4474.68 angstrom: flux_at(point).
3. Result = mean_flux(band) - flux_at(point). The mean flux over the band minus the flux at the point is -3.0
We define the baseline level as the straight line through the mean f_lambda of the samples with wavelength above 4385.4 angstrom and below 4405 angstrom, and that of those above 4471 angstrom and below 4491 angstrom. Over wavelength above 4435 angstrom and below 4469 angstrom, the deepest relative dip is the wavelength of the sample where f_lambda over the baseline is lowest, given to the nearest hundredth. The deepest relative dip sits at 4457.19 angstrom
